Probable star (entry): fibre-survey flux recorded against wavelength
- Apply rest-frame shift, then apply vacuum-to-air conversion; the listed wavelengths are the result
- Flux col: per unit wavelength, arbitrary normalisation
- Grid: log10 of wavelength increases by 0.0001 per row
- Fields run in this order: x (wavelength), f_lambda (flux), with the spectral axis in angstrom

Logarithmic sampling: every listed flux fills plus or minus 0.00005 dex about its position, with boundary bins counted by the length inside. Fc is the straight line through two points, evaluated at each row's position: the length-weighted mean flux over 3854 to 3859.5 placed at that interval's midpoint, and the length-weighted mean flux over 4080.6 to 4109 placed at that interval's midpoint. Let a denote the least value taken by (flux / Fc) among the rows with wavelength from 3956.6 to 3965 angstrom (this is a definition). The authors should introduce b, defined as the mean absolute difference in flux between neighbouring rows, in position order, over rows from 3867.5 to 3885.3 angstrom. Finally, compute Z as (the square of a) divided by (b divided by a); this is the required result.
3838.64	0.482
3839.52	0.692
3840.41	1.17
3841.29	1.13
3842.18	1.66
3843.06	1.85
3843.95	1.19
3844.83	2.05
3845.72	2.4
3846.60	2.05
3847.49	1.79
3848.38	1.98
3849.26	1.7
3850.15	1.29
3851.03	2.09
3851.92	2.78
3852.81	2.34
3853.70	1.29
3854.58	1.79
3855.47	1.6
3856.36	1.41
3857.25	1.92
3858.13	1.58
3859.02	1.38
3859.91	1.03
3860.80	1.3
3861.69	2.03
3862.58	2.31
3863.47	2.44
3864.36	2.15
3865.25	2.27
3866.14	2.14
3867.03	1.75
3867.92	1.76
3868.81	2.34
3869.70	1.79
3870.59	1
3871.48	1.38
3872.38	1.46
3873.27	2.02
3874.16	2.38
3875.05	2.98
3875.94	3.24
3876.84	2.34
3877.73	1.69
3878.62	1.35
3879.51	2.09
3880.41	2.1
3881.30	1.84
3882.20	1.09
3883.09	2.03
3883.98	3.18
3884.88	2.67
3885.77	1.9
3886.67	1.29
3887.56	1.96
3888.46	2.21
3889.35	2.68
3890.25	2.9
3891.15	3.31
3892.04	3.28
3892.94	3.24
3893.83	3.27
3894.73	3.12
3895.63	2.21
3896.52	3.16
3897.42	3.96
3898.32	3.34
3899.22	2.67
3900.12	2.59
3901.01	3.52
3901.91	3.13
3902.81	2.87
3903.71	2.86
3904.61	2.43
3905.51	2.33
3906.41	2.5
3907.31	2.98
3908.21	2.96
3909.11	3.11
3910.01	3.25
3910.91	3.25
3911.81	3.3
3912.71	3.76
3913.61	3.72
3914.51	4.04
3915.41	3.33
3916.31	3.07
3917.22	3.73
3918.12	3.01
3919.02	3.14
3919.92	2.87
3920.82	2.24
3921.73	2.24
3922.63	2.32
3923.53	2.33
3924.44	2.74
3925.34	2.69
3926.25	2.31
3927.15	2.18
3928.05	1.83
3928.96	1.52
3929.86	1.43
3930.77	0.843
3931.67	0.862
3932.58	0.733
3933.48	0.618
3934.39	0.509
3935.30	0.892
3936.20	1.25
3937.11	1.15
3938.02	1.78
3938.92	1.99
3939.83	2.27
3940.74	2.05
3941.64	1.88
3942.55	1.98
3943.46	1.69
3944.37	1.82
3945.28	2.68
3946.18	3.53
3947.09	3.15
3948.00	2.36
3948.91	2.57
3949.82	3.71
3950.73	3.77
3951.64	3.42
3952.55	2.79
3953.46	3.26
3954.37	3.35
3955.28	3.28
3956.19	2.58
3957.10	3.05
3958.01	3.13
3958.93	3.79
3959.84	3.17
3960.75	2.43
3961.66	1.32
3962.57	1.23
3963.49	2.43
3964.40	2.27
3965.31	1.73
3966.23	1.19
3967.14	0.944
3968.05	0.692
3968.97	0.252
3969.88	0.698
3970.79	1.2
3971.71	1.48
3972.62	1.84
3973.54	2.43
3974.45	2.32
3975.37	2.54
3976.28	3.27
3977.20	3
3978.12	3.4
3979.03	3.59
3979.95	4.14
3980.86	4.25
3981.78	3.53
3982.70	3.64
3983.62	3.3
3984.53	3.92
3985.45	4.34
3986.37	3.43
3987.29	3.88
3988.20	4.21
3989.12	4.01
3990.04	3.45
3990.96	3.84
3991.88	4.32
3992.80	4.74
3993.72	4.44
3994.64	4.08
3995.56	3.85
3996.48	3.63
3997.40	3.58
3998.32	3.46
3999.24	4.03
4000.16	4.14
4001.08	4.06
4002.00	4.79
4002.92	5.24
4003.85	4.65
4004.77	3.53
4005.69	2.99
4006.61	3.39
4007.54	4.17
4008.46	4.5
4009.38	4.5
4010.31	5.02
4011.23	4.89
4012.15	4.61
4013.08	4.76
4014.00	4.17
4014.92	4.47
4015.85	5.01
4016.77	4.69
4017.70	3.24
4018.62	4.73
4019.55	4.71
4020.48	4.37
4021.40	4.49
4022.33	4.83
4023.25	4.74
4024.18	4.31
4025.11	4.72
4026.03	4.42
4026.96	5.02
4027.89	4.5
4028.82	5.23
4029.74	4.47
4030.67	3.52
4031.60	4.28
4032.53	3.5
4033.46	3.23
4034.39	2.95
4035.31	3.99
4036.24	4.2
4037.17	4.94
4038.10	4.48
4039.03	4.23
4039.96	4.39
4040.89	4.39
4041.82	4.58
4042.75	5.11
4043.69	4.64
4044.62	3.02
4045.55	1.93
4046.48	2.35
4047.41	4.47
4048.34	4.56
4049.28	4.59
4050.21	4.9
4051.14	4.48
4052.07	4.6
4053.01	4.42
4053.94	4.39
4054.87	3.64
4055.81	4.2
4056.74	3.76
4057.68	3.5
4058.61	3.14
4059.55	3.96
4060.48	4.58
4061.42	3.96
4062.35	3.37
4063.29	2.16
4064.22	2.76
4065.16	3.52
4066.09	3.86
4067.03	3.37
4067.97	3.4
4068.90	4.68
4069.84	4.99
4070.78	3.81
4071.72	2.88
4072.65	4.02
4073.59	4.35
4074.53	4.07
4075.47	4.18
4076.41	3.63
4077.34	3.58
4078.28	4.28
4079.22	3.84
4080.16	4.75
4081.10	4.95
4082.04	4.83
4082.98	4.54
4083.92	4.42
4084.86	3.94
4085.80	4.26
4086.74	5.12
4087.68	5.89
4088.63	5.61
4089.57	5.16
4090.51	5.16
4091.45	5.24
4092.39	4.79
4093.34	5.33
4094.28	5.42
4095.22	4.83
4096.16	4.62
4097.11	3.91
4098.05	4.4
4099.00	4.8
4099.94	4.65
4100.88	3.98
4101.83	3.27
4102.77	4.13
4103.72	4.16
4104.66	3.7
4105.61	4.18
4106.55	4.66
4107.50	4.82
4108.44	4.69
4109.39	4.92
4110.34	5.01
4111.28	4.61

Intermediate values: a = 0.42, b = 0.55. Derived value 0.1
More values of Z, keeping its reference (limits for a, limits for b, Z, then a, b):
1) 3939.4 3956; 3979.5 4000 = 0.6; 0.62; 0.38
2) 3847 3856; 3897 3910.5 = 1.8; 0.82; 0.32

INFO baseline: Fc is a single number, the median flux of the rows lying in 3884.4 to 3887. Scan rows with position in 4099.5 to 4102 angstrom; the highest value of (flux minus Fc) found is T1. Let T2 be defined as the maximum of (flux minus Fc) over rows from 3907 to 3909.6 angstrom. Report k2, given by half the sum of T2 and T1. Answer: 2.0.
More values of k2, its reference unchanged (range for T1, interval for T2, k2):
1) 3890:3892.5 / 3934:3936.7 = 0.4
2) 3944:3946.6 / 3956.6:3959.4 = 1.8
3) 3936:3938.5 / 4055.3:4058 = 1.1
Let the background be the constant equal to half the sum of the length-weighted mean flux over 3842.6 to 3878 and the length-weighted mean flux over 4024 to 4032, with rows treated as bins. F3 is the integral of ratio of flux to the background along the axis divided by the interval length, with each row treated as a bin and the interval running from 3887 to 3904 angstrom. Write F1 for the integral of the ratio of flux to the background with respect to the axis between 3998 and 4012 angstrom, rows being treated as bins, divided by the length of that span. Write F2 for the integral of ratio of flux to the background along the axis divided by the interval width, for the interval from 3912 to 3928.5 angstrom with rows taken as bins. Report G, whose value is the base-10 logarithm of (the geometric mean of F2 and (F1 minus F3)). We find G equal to -0.22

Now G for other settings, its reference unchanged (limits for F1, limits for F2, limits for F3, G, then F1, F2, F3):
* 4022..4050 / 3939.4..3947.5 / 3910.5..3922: -0.33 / 1.31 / 0.73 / 1.0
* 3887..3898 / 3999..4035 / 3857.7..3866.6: -0.17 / 0.91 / 1.35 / 0.6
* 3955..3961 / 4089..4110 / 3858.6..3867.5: -0.14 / 0.96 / 1.43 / 0.6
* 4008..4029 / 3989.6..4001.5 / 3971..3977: -0.03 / 1.43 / 1.24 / 0.7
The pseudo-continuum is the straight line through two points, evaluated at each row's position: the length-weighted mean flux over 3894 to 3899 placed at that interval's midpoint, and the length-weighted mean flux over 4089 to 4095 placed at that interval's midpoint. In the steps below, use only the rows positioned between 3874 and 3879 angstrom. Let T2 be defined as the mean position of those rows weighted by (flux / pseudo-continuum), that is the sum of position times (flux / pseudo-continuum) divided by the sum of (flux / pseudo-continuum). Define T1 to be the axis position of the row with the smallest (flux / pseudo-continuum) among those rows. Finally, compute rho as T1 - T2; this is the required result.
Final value 2.6 angstrom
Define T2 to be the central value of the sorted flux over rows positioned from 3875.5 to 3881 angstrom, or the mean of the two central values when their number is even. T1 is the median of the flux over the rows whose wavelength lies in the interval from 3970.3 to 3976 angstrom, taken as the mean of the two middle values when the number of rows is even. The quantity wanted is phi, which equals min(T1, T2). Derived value 2.1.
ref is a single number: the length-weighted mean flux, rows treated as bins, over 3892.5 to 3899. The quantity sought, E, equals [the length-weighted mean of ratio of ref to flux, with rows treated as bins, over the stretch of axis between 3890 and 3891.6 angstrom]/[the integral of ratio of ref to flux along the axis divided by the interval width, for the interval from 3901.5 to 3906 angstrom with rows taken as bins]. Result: 0.9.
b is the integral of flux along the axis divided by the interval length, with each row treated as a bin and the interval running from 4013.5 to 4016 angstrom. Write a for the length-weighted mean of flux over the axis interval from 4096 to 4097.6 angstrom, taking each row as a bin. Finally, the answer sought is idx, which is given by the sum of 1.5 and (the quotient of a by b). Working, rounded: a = 4.2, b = 4.5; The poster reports 2.43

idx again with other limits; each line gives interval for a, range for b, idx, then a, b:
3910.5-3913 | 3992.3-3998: 2.35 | 3.4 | 4.0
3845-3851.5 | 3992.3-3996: 1.95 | 1.9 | 4.3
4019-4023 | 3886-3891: 3.54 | 4.6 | 2.3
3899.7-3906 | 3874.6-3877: 2.47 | 2.8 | 2.9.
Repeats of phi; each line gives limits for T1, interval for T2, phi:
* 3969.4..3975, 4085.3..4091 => 1.7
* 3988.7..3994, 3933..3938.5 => 1.0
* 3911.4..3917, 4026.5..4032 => 3.5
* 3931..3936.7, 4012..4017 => 0.8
